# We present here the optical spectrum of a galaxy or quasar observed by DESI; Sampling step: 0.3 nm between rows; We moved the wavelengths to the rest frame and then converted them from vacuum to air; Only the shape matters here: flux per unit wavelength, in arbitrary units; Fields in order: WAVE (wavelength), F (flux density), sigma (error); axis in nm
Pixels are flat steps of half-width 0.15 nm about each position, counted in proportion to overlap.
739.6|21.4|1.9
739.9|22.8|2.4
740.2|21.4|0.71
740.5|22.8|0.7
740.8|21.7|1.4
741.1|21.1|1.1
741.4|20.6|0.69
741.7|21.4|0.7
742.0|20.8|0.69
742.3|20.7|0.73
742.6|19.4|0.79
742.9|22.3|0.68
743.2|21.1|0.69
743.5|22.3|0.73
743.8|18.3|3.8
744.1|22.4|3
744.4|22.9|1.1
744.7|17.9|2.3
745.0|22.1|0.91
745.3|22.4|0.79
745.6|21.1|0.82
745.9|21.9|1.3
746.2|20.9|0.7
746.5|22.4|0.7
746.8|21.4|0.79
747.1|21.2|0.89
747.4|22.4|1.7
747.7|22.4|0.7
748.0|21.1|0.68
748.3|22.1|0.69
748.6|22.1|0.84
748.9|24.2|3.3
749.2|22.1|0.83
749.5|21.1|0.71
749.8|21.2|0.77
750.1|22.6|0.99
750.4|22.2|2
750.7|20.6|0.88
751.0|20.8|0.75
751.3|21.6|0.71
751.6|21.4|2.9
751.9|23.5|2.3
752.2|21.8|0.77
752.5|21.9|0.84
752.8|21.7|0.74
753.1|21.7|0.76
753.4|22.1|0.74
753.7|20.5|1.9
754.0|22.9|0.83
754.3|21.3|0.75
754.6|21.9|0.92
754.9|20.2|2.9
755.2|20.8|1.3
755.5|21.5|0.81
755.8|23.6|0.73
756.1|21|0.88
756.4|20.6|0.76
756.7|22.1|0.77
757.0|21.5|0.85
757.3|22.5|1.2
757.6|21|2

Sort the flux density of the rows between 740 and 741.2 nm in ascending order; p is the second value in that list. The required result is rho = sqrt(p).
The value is 4.63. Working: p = 21.4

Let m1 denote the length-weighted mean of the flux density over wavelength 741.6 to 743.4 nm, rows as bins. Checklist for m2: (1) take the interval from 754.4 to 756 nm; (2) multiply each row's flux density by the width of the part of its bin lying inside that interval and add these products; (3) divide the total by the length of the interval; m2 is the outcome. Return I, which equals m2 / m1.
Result 1.03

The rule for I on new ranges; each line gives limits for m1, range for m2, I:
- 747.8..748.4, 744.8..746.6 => 1.00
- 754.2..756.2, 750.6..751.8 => 0.99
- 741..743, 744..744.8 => 1.02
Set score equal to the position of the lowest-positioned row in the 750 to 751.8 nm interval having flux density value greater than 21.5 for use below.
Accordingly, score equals 750.1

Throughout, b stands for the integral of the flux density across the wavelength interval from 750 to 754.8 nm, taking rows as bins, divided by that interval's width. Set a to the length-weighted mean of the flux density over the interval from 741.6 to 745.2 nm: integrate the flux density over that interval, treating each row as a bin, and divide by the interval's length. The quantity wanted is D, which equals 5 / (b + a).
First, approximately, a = 21.0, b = 21.8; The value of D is 0.1170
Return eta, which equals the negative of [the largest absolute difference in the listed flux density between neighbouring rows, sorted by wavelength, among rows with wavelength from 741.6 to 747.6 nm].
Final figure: -5.0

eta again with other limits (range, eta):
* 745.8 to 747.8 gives -1.5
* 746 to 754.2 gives -2.4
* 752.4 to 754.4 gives -2.4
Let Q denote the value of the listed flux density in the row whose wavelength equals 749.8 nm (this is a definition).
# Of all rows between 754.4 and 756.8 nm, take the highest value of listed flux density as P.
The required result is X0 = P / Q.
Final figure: 1.11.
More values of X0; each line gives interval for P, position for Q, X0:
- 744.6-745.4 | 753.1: 1.03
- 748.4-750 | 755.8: 1.03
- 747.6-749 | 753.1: 1.12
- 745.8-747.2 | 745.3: 1.00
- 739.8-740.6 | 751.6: 1.07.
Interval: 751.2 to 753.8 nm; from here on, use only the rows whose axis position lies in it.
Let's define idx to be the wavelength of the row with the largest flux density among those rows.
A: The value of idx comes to 751.9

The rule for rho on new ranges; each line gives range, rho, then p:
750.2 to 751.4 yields 4.56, 20.8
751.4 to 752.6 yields 4.67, 21.8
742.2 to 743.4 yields 4.55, 20.7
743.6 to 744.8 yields 4.28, 18.3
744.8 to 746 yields 4.68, 21.9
